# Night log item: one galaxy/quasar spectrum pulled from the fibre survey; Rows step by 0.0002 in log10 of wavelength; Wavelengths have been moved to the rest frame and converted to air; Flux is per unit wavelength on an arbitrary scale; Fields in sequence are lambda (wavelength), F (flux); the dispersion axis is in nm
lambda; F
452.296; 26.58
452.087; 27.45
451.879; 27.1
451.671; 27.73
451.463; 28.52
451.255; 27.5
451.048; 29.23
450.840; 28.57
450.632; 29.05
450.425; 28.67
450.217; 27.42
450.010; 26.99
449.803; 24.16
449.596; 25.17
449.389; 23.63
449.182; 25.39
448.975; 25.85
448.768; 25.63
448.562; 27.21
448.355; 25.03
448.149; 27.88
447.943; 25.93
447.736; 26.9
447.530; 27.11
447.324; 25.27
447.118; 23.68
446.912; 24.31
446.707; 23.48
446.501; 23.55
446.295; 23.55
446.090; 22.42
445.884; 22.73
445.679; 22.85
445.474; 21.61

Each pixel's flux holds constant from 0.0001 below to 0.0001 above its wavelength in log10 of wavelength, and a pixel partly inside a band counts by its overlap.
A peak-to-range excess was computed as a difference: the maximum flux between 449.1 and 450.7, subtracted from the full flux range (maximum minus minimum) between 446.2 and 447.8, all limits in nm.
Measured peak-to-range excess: -25.4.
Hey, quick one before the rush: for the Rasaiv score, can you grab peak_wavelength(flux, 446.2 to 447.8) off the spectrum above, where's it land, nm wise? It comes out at 447.530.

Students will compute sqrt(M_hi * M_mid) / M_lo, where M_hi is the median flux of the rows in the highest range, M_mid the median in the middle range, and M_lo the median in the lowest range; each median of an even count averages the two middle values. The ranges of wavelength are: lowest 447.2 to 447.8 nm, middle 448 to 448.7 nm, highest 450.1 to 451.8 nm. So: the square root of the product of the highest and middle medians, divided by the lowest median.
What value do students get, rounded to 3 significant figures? 1.04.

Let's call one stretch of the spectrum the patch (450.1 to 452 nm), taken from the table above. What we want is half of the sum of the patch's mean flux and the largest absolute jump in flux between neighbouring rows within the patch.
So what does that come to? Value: 15.0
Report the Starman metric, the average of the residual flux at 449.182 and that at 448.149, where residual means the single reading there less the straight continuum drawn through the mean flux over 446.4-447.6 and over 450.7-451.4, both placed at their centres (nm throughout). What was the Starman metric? 0.5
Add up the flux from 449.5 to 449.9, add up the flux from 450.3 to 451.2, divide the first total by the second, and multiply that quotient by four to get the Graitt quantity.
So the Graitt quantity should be 1.7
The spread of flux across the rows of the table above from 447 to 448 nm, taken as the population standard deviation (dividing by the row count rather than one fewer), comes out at 1.2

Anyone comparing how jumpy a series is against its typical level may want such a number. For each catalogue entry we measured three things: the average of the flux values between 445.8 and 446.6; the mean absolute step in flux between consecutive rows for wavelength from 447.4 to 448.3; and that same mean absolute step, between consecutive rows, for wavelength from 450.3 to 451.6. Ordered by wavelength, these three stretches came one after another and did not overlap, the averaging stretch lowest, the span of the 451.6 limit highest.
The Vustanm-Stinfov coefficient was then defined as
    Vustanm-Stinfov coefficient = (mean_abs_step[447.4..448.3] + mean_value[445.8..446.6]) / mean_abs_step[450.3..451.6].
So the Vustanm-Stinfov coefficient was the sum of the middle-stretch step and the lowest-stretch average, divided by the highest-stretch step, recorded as 28.2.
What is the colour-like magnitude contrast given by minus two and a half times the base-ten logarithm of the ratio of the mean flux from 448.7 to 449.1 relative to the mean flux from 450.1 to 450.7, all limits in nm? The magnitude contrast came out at 0.11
